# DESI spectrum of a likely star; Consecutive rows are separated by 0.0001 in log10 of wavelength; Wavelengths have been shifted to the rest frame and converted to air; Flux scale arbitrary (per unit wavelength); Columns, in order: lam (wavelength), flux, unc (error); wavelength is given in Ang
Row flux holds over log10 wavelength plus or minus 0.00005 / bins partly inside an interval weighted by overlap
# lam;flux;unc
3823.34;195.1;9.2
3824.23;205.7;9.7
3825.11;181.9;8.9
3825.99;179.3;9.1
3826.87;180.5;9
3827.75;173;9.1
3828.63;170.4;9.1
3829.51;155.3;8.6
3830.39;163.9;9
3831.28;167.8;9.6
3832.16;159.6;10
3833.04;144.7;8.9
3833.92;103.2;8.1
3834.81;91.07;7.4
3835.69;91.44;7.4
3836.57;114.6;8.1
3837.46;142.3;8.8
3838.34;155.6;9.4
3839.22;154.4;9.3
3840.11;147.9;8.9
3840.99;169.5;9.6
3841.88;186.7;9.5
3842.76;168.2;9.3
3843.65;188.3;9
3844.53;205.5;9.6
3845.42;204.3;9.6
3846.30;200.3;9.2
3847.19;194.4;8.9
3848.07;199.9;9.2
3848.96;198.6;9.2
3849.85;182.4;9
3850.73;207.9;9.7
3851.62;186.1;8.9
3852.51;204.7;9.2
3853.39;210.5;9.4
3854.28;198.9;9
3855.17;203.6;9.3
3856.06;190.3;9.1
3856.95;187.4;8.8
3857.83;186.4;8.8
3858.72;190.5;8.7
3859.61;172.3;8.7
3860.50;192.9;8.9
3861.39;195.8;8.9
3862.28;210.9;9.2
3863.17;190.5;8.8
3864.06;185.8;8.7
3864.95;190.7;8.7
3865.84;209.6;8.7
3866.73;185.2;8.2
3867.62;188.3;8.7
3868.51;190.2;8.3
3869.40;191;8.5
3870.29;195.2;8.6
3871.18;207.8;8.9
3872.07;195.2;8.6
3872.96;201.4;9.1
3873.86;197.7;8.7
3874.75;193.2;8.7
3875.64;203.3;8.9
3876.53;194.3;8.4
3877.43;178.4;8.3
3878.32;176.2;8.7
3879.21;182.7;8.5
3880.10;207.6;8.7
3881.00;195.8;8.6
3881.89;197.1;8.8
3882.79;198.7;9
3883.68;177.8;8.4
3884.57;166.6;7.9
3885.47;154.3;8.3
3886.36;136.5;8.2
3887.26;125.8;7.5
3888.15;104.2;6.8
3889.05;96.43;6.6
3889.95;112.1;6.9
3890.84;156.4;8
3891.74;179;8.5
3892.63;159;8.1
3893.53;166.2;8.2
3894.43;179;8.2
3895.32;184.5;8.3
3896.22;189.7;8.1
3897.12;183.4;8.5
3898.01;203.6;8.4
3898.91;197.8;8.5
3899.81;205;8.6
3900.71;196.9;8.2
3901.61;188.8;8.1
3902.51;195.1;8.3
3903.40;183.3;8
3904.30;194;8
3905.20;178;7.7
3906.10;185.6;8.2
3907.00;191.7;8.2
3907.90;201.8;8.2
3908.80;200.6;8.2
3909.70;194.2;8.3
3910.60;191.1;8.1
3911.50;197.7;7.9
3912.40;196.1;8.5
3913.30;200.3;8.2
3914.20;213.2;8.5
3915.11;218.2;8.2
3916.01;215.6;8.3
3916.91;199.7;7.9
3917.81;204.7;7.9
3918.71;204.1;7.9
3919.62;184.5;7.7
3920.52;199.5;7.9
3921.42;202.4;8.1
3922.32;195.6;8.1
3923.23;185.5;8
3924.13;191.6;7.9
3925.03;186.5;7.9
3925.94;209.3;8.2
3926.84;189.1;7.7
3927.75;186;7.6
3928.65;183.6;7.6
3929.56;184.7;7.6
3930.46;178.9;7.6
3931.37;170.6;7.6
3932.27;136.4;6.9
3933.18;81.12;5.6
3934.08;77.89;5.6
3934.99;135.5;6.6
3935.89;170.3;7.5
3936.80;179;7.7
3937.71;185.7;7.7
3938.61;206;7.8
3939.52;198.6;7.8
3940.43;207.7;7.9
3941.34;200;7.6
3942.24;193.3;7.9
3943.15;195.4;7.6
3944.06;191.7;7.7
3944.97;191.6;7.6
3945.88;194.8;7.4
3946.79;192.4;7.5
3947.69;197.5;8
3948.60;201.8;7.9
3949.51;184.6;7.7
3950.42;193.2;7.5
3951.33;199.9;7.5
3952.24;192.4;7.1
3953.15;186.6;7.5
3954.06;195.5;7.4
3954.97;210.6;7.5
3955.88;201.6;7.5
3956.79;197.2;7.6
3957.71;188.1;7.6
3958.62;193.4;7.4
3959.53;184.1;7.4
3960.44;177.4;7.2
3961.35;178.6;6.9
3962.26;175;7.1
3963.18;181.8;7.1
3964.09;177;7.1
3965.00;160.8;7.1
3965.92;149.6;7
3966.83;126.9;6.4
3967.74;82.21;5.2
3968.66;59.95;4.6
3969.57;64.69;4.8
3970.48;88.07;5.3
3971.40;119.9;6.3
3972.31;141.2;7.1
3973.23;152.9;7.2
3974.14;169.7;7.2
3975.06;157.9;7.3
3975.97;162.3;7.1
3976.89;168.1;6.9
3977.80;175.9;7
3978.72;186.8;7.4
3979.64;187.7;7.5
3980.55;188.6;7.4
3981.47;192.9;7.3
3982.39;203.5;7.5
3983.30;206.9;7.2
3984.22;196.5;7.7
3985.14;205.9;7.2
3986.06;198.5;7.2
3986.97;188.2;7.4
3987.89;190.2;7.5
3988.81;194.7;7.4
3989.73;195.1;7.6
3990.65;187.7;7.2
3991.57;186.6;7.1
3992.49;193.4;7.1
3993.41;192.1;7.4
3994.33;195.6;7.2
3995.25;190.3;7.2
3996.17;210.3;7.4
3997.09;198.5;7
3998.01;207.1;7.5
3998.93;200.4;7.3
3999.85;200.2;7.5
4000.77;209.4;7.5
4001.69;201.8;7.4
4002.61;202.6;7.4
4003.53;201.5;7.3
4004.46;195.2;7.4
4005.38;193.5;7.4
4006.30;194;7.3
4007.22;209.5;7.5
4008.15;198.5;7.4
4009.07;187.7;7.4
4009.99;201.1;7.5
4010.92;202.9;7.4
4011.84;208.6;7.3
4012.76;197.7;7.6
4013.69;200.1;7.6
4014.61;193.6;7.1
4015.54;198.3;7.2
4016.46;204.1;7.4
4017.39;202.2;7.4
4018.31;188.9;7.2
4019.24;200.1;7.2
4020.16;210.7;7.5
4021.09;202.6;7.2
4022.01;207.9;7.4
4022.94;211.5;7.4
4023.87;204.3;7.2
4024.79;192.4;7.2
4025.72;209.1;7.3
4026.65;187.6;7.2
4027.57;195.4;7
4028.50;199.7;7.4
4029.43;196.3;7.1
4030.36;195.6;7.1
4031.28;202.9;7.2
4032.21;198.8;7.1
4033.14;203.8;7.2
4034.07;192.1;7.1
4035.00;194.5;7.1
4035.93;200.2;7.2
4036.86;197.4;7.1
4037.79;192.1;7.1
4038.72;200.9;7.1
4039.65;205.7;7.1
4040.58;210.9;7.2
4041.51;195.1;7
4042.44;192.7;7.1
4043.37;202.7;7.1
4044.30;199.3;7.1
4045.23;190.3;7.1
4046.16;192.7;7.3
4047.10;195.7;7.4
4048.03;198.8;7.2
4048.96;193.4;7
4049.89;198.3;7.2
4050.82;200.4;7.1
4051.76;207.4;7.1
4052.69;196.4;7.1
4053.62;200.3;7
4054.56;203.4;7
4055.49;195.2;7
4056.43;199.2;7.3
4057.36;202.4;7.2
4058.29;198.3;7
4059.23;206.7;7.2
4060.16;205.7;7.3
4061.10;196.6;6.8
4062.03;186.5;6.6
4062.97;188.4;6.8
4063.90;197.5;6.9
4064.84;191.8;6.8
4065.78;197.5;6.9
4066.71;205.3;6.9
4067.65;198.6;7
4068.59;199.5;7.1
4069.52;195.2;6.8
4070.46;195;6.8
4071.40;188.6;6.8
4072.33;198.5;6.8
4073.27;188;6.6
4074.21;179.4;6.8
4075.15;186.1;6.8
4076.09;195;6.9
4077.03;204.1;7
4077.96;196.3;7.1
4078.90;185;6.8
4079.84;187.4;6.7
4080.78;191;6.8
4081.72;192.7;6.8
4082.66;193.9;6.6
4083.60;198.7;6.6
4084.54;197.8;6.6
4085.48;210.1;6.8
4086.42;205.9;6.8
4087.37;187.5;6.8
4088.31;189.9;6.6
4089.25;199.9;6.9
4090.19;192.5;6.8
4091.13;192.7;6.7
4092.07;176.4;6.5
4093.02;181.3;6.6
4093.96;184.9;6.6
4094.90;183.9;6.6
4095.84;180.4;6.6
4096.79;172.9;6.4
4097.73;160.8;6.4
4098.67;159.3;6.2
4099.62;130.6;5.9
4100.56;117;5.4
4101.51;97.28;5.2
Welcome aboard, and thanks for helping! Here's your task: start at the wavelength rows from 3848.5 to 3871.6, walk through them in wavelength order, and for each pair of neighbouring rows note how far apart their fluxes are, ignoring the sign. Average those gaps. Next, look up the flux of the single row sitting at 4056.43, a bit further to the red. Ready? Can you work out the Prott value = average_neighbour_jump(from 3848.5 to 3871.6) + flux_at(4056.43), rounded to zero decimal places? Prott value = 210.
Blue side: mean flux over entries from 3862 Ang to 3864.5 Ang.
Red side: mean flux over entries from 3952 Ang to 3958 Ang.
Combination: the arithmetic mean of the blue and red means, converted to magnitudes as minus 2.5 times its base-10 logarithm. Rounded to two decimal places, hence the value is -5.73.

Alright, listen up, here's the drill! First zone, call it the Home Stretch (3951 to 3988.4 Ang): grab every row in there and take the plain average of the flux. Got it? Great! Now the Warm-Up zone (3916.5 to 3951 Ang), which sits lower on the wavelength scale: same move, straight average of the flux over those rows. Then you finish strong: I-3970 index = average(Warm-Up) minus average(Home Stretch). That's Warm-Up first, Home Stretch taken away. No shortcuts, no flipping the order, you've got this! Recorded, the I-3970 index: 14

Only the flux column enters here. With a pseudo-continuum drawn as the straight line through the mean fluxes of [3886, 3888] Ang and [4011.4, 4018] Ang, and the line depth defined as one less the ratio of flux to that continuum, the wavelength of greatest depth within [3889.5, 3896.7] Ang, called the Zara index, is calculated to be 3889.95 Ang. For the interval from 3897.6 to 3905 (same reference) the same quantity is 3903.40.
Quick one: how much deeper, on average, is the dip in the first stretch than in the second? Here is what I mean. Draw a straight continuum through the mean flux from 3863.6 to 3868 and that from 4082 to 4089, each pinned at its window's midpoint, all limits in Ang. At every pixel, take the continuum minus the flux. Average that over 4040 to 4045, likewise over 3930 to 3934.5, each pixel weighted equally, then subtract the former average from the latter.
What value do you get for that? 68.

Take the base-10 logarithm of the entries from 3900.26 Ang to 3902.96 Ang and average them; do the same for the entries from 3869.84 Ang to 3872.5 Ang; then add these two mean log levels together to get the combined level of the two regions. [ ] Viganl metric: 4.6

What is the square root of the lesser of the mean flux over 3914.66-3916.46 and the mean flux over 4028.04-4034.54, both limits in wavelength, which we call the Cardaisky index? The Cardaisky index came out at 14.1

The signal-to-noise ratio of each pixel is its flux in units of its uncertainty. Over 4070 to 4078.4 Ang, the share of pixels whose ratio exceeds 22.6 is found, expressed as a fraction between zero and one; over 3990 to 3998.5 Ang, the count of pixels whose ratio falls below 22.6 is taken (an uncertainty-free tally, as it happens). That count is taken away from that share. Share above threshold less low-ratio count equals 1.0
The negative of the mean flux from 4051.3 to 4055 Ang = -202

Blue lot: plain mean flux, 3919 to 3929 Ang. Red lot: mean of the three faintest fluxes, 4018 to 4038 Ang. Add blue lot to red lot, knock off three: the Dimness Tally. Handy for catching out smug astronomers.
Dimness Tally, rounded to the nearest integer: 379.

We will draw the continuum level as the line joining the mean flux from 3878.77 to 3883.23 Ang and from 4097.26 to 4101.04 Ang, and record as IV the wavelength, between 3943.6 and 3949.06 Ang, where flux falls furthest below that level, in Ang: 3944.06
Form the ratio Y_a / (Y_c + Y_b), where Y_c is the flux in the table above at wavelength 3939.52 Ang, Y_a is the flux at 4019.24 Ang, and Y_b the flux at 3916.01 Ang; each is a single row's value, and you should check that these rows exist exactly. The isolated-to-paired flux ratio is 0.483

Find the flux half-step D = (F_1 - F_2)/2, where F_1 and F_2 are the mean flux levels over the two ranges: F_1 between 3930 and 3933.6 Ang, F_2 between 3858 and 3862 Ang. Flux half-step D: -23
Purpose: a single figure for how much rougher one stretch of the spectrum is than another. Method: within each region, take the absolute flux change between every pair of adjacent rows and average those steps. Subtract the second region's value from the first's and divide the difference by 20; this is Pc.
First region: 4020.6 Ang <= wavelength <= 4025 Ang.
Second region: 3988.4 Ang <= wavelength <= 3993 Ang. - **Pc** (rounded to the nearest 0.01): 0.15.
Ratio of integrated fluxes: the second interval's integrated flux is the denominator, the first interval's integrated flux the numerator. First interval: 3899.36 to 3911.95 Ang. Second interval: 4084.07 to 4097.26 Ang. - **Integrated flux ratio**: 0.972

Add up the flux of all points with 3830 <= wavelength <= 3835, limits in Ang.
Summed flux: 830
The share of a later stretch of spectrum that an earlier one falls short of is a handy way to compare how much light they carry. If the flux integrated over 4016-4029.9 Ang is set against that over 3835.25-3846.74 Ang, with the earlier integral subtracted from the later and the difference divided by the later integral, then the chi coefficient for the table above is 0.33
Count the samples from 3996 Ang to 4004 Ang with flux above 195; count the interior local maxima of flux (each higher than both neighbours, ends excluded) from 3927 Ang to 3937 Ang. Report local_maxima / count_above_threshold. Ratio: 0.1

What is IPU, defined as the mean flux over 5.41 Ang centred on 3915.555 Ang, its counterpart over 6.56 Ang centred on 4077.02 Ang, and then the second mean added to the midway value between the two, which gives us 390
